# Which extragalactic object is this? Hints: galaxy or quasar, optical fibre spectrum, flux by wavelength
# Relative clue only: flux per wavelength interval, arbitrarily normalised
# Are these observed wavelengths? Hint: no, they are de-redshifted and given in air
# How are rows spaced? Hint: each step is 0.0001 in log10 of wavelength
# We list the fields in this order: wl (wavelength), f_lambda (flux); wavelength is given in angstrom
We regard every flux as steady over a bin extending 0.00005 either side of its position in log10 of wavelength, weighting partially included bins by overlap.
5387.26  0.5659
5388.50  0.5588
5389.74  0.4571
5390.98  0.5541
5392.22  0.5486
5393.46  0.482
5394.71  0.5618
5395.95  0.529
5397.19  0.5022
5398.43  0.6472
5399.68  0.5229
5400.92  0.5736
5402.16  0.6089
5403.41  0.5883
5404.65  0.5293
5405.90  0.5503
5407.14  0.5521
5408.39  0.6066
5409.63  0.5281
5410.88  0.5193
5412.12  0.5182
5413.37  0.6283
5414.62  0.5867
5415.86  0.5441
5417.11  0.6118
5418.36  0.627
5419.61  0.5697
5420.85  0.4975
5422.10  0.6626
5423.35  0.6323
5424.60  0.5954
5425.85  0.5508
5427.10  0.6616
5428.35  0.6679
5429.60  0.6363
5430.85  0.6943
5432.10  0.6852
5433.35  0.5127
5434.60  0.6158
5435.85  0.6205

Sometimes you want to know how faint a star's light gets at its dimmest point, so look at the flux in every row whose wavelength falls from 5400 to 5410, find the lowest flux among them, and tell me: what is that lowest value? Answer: 0.5281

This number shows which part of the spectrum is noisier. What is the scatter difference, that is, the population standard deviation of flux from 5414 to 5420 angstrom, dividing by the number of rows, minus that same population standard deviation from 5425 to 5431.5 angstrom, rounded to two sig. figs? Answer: -0.020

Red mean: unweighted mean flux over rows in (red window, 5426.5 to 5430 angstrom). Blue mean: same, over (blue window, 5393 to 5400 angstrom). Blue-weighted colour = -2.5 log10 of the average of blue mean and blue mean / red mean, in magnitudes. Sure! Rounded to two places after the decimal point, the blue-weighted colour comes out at 0.41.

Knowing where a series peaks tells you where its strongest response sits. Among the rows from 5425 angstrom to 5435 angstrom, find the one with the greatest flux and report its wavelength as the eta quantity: 5430.85 angstrom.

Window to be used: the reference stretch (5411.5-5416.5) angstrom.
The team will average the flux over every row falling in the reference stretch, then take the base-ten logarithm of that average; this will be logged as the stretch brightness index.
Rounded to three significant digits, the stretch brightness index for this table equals -0.245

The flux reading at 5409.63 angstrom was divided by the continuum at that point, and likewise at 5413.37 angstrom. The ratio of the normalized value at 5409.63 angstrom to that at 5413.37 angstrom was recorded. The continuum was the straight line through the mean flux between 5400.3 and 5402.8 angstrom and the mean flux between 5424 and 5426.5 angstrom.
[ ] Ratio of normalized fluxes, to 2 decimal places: 0.84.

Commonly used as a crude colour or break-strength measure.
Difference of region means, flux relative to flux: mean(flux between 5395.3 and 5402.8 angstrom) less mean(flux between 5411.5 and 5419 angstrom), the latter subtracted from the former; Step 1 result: -0.02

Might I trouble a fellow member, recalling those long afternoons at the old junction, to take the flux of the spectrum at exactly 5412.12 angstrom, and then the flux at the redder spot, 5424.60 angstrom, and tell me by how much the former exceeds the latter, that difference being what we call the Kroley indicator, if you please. -0.077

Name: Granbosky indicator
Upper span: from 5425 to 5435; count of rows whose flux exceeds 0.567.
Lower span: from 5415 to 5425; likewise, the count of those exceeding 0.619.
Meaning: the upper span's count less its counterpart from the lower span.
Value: 3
